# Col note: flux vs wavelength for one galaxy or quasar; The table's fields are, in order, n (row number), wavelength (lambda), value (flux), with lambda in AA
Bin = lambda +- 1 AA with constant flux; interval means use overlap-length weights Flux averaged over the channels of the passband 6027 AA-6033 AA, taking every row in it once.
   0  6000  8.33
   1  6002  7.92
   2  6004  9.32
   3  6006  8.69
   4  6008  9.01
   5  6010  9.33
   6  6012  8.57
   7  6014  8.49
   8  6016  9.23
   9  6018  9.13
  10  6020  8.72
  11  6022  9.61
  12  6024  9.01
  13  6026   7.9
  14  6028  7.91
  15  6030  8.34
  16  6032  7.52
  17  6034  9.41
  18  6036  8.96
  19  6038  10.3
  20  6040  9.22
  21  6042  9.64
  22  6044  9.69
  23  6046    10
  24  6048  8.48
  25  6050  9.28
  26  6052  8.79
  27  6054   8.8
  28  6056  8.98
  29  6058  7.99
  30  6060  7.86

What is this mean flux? 7.92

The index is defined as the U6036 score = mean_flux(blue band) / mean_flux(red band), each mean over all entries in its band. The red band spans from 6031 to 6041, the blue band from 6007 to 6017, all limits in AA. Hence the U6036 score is 0.98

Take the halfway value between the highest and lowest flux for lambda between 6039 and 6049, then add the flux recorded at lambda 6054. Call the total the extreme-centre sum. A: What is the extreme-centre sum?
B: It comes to 18.0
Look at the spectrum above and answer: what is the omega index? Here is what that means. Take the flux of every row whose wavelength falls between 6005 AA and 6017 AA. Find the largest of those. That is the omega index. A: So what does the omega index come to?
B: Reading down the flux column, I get 9.33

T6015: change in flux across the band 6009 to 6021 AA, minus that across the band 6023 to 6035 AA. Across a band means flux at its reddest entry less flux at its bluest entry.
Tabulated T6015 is -1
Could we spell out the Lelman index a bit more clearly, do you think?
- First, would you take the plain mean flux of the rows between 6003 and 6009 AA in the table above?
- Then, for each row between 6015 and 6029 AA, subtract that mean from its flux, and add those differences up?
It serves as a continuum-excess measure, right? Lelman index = -1.5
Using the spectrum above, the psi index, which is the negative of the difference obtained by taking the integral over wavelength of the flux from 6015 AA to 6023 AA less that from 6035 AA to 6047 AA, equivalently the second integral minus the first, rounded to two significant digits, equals 42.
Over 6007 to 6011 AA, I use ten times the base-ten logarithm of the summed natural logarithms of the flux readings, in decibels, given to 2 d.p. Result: 6.47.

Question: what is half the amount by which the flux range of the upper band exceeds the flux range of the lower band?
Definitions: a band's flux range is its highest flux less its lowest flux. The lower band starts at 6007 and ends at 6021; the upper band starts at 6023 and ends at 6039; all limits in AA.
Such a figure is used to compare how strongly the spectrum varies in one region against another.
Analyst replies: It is 1.0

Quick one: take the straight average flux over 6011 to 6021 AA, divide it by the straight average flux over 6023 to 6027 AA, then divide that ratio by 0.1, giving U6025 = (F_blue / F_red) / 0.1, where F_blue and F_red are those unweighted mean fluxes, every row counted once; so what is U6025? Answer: 10.4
